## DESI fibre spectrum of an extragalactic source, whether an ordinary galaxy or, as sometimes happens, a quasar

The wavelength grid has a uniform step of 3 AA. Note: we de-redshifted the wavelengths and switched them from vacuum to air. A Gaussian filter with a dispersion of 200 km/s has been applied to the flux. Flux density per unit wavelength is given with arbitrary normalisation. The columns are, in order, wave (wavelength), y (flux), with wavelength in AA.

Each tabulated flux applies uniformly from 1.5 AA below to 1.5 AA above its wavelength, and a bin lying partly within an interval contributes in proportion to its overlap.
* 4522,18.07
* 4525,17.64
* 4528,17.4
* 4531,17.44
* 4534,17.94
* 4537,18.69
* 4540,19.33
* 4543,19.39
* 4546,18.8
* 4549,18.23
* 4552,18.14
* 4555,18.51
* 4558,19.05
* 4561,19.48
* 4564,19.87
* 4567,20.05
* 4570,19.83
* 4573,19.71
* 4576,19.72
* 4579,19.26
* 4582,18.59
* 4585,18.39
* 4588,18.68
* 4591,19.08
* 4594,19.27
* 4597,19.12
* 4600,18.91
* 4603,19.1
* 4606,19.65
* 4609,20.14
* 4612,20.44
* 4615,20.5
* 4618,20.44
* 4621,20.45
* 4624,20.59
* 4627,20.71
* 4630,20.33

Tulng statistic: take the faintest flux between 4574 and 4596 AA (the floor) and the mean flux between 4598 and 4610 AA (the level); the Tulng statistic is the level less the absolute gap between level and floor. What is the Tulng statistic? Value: 18.4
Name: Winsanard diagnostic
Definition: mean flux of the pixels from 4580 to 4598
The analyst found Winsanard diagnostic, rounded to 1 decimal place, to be 18.9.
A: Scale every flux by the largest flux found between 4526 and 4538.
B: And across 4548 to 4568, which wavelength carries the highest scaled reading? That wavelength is 4567 AA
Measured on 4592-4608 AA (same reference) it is 4606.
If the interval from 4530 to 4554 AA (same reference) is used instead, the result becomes 4543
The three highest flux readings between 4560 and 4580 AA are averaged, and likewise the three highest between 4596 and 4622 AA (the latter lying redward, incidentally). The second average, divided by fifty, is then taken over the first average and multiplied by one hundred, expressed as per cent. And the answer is 2.05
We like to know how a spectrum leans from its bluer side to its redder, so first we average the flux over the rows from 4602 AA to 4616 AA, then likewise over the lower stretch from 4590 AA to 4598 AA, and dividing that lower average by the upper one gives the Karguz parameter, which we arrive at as 0.96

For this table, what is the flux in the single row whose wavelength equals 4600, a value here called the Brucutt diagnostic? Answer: 18.91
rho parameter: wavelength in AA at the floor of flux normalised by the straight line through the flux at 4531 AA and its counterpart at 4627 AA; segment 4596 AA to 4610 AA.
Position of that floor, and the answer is 4600 AA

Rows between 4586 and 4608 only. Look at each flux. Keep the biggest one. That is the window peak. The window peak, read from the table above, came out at 19.65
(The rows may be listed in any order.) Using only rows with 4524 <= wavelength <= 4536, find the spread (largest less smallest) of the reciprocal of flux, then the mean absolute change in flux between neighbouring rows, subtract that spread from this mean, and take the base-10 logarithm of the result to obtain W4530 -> -0.59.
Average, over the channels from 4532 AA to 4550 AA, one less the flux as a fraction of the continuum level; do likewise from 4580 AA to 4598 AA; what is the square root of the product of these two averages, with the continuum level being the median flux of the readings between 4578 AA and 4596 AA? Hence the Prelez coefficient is 0.003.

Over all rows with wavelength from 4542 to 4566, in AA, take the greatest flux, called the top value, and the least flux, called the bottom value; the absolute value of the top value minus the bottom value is 1.73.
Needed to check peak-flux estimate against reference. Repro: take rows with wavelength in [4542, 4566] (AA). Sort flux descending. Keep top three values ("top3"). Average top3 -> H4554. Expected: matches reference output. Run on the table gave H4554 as 19.6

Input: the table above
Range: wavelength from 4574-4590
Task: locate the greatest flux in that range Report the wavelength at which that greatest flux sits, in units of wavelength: 4576 AA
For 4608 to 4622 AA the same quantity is 4615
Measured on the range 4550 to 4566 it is 4564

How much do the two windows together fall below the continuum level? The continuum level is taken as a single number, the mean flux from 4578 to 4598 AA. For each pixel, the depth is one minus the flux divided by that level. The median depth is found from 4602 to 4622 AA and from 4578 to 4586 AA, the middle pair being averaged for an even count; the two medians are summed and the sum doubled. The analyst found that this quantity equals -0.13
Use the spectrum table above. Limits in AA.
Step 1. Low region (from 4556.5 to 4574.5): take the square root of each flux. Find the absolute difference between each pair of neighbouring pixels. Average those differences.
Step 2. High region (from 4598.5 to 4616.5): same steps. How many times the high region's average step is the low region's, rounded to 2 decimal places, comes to 1.18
